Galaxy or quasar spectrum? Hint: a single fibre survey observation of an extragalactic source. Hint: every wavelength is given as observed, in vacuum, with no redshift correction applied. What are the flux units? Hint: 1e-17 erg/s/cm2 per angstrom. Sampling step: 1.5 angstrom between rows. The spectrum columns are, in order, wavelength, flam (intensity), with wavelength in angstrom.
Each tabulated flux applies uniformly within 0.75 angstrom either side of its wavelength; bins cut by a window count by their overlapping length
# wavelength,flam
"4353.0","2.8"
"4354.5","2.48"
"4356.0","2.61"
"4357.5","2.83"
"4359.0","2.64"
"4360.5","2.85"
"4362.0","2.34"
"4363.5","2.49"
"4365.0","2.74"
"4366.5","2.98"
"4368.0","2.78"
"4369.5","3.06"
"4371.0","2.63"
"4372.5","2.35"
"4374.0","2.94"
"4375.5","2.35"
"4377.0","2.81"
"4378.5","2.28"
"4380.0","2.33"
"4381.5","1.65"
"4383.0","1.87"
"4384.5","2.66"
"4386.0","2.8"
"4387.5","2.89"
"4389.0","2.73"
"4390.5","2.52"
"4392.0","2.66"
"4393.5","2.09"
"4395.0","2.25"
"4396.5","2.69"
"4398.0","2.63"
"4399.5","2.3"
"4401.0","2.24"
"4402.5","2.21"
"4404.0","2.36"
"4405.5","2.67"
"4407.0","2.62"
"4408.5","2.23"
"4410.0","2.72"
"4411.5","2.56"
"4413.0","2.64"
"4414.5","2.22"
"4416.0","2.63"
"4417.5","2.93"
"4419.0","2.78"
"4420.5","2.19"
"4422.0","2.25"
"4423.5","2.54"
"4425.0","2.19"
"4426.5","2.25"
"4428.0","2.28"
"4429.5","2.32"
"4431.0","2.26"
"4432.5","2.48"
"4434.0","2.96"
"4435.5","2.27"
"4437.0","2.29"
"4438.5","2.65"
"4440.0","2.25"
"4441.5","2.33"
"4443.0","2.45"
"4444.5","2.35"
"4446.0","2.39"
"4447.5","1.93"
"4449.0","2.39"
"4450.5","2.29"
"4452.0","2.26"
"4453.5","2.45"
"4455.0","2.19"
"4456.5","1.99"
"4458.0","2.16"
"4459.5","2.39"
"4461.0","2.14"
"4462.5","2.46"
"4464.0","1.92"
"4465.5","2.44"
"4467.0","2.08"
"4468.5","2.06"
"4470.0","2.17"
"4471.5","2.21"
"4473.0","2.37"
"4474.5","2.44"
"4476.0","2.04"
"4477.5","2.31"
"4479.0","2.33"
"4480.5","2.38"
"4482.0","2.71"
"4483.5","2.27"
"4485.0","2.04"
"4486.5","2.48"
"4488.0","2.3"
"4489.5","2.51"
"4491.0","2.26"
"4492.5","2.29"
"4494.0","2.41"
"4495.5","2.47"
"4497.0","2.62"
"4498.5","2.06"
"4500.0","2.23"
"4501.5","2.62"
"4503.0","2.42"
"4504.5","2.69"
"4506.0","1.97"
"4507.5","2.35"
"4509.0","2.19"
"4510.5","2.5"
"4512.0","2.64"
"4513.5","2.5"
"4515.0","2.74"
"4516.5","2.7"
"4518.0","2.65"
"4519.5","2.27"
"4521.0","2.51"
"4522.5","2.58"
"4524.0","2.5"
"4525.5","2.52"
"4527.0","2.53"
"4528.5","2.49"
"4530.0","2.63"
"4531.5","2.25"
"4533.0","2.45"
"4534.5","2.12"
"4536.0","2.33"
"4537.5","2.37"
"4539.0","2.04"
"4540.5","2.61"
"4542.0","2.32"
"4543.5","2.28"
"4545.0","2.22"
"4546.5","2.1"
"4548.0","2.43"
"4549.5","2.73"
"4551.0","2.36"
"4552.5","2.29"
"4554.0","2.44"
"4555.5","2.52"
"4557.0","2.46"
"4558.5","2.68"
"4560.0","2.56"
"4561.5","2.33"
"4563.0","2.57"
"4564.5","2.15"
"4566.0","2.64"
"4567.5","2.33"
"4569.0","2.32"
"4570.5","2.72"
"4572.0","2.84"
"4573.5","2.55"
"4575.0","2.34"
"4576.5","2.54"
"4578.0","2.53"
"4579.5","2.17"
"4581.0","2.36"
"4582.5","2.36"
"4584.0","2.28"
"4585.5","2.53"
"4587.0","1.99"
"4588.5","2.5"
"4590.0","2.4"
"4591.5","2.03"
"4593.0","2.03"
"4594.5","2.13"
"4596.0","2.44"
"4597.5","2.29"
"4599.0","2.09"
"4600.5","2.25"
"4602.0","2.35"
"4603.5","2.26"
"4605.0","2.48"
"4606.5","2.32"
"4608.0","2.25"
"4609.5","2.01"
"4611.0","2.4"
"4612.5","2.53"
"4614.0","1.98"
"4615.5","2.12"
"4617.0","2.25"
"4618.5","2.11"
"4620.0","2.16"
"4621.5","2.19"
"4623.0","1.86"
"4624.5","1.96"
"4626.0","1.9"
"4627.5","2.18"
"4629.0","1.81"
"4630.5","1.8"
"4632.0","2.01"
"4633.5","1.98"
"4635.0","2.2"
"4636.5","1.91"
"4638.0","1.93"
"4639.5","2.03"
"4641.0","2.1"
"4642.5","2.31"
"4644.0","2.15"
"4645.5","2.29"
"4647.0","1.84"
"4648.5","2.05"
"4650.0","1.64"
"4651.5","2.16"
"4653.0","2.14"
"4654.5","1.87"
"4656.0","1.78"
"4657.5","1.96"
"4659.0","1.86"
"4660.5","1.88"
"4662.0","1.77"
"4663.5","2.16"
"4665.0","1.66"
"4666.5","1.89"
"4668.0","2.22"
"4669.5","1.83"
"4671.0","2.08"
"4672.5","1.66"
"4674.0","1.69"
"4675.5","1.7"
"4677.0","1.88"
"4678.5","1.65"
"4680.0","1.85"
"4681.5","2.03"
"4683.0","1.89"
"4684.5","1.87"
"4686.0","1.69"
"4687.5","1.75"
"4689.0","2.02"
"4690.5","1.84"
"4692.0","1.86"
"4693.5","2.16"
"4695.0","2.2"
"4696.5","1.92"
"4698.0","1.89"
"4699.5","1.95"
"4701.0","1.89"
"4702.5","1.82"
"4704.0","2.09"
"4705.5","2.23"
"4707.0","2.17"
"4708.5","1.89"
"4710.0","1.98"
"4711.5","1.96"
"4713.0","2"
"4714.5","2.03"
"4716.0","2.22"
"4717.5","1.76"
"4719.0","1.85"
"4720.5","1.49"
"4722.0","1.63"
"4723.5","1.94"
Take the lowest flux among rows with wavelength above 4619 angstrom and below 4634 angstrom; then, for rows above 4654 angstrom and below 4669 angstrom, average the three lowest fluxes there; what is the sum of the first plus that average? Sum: 3.5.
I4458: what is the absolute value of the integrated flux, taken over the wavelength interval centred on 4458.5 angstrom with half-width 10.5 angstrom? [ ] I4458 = 46.8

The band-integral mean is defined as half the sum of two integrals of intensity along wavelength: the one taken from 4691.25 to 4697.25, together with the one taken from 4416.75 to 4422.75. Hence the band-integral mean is 13.7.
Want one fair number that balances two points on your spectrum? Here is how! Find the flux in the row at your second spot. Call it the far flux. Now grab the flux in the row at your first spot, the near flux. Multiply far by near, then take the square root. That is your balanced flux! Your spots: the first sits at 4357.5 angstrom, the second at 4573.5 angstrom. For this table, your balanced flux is 2.69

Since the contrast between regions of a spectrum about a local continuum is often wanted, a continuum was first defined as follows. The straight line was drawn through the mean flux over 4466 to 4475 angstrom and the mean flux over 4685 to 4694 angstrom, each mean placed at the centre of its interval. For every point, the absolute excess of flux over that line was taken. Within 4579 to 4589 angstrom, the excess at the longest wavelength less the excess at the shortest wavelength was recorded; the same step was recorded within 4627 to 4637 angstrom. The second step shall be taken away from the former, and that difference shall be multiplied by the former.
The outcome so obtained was 0.17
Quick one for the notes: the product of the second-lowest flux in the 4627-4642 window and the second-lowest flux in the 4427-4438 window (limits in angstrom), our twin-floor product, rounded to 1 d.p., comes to 4.1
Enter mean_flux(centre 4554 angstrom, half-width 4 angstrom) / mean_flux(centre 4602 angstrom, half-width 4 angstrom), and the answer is 1.06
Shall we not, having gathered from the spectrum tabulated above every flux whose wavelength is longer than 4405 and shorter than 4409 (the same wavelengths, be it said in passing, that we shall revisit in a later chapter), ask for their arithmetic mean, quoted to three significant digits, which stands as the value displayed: 2.51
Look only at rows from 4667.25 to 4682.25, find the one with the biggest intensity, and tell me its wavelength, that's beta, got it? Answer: 4668.0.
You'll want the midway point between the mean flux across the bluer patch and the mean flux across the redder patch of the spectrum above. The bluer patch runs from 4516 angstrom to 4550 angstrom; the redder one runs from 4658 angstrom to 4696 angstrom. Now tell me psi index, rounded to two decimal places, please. 2.15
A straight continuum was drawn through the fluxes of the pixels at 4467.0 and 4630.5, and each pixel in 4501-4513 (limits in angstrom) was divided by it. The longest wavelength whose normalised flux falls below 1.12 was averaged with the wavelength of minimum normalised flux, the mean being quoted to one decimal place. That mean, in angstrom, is 4507.5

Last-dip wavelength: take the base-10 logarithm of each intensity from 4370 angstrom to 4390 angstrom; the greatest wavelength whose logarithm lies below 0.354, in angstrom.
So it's 4383.0 angstrom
